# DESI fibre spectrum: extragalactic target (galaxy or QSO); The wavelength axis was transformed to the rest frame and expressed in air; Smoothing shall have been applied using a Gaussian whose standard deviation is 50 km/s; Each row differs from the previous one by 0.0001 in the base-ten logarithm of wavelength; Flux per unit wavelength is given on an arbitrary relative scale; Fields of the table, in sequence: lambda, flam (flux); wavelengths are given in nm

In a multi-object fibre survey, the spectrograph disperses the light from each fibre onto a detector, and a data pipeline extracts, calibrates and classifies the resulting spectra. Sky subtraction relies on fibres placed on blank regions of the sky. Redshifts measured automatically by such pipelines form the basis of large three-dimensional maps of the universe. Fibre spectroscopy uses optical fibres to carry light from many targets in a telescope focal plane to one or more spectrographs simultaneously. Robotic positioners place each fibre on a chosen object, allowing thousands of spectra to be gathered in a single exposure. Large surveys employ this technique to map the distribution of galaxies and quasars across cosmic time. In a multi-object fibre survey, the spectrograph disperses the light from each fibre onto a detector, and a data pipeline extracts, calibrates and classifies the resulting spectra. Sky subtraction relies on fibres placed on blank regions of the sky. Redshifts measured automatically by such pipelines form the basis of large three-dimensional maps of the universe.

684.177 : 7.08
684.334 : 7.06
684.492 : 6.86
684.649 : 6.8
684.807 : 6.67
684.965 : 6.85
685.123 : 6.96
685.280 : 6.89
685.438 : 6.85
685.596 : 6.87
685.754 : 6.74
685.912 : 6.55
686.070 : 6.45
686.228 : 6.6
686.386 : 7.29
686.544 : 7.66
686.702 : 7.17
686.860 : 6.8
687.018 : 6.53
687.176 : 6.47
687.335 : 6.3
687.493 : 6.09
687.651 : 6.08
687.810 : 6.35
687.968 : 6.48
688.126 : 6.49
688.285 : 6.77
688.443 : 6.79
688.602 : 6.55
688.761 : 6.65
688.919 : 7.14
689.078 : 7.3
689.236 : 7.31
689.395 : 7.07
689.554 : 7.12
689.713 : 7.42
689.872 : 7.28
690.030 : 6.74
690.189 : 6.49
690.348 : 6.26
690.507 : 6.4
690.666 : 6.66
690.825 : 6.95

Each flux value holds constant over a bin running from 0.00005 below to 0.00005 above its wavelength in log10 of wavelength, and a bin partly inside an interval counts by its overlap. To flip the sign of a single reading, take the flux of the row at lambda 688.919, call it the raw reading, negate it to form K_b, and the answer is -7.1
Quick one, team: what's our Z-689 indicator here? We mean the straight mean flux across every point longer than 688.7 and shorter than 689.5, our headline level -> 7.1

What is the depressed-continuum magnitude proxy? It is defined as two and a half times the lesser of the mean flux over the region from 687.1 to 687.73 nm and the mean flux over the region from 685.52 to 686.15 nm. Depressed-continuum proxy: 15.6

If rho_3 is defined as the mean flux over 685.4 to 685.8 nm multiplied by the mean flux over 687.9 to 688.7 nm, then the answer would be 45.1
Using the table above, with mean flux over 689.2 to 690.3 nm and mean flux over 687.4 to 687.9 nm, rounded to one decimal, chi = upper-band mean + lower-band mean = 13.2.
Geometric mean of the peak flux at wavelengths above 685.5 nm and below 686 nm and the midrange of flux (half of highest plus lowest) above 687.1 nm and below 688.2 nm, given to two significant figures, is 6.6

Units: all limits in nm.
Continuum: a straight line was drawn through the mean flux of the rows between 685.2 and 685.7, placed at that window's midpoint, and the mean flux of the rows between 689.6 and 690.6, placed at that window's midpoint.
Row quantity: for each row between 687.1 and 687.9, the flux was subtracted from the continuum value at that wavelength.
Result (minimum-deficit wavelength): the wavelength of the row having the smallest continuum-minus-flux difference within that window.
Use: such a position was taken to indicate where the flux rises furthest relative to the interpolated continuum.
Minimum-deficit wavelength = 687.176 nm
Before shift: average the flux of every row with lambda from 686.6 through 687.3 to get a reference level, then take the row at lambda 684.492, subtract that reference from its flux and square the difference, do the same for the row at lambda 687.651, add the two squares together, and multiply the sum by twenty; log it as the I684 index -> 9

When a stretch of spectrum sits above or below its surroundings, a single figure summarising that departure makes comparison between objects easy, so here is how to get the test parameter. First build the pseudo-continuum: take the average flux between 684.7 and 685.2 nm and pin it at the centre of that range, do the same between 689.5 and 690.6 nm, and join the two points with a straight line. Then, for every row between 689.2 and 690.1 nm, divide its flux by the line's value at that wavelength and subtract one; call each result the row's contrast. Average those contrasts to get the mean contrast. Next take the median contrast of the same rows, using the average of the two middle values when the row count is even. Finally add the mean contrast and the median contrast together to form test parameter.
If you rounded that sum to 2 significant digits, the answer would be 0.11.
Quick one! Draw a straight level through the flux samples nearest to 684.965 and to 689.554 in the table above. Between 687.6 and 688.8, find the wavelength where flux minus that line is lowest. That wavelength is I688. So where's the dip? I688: 687.651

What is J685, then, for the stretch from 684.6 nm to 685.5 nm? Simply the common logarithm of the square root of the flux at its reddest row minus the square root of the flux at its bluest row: -2.0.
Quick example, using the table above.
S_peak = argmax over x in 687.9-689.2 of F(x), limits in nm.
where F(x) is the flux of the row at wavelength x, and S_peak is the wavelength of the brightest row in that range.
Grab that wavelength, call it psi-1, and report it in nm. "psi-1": 689.078 nm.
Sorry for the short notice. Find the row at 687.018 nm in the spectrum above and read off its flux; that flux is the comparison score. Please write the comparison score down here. 6.53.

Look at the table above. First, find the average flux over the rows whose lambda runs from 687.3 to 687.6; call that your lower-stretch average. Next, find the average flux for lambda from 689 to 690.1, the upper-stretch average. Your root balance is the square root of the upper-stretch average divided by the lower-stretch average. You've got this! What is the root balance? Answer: 1.08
